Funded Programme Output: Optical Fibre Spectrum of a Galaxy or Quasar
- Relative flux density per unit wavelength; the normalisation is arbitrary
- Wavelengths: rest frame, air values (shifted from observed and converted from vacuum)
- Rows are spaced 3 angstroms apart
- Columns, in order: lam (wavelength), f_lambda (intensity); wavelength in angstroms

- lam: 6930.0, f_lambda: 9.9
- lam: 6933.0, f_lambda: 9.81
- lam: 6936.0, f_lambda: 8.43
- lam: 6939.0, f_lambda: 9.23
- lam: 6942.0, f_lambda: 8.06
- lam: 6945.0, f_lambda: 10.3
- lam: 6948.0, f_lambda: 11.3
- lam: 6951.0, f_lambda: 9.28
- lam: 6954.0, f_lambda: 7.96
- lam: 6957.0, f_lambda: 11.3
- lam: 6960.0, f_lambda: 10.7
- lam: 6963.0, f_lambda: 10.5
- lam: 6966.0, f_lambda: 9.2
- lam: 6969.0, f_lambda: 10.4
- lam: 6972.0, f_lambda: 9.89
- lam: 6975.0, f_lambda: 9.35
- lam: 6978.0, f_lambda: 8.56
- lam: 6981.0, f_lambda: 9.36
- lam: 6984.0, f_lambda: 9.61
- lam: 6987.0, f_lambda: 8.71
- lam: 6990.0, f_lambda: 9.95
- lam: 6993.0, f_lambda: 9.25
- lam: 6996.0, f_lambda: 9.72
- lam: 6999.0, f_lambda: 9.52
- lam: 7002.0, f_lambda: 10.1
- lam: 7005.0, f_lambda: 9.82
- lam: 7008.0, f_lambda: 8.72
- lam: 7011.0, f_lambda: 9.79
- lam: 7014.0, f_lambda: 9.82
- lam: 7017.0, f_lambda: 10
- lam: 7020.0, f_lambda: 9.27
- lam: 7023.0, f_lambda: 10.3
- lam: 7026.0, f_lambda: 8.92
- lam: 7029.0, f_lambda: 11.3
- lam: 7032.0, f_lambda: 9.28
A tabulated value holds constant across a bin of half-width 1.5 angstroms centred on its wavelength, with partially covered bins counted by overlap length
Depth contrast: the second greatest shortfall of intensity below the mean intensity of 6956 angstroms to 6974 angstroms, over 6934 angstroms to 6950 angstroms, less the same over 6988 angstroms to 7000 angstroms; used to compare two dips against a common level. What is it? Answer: 1.1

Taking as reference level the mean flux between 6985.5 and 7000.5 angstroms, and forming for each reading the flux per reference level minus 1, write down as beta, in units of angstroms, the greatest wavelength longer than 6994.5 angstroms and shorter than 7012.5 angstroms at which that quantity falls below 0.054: 7011.0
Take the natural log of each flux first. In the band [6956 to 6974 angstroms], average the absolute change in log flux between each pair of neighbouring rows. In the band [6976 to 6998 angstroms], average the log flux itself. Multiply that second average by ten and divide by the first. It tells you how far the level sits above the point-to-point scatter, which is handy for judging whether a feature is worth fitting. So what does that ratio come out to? 295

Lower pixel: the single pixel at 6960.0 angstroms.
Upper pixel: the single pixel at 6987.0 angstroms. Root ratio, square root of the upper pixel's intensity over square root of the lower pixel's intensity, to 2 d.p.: 0.90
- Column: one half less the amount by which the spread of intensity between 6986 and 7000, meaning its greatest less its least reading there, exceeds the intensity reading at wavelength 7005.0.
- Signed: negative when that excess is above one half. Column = 9.1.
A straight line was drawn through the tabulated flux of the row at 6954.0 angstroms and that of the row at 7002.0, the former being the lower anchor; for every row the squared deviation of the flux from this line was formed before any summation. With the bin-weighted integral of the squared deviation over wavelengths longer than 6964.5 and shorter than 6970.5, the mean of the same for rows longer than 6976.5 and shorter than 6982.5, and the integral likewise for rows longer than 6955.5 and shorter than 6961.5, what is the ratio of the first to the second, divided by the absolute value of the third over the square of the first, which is 203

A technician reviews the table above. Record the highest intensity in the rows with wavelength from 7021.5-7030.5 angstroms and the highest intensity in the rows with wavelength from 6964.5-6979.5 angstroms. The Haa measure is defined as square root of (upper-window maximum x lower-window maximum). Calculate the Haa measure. 10.8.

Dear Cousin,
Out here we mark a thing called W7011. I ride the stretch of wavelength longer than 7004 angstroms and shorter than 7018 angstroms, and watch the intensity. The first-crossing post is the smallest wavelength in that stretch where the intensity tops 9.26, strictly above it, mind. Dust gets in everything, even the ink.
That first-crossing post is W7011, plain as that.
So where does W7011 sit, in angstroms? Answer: 7005.0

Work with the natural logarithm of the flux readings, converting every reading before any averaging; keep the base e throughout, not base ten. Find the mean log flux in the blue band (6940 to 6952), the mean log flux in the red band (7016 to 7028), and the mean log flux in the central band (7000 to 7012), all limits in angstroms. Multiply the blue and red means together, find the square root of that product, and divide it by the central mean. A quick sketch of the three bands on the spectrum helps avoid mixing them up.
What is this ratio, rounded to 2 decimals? 1.00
